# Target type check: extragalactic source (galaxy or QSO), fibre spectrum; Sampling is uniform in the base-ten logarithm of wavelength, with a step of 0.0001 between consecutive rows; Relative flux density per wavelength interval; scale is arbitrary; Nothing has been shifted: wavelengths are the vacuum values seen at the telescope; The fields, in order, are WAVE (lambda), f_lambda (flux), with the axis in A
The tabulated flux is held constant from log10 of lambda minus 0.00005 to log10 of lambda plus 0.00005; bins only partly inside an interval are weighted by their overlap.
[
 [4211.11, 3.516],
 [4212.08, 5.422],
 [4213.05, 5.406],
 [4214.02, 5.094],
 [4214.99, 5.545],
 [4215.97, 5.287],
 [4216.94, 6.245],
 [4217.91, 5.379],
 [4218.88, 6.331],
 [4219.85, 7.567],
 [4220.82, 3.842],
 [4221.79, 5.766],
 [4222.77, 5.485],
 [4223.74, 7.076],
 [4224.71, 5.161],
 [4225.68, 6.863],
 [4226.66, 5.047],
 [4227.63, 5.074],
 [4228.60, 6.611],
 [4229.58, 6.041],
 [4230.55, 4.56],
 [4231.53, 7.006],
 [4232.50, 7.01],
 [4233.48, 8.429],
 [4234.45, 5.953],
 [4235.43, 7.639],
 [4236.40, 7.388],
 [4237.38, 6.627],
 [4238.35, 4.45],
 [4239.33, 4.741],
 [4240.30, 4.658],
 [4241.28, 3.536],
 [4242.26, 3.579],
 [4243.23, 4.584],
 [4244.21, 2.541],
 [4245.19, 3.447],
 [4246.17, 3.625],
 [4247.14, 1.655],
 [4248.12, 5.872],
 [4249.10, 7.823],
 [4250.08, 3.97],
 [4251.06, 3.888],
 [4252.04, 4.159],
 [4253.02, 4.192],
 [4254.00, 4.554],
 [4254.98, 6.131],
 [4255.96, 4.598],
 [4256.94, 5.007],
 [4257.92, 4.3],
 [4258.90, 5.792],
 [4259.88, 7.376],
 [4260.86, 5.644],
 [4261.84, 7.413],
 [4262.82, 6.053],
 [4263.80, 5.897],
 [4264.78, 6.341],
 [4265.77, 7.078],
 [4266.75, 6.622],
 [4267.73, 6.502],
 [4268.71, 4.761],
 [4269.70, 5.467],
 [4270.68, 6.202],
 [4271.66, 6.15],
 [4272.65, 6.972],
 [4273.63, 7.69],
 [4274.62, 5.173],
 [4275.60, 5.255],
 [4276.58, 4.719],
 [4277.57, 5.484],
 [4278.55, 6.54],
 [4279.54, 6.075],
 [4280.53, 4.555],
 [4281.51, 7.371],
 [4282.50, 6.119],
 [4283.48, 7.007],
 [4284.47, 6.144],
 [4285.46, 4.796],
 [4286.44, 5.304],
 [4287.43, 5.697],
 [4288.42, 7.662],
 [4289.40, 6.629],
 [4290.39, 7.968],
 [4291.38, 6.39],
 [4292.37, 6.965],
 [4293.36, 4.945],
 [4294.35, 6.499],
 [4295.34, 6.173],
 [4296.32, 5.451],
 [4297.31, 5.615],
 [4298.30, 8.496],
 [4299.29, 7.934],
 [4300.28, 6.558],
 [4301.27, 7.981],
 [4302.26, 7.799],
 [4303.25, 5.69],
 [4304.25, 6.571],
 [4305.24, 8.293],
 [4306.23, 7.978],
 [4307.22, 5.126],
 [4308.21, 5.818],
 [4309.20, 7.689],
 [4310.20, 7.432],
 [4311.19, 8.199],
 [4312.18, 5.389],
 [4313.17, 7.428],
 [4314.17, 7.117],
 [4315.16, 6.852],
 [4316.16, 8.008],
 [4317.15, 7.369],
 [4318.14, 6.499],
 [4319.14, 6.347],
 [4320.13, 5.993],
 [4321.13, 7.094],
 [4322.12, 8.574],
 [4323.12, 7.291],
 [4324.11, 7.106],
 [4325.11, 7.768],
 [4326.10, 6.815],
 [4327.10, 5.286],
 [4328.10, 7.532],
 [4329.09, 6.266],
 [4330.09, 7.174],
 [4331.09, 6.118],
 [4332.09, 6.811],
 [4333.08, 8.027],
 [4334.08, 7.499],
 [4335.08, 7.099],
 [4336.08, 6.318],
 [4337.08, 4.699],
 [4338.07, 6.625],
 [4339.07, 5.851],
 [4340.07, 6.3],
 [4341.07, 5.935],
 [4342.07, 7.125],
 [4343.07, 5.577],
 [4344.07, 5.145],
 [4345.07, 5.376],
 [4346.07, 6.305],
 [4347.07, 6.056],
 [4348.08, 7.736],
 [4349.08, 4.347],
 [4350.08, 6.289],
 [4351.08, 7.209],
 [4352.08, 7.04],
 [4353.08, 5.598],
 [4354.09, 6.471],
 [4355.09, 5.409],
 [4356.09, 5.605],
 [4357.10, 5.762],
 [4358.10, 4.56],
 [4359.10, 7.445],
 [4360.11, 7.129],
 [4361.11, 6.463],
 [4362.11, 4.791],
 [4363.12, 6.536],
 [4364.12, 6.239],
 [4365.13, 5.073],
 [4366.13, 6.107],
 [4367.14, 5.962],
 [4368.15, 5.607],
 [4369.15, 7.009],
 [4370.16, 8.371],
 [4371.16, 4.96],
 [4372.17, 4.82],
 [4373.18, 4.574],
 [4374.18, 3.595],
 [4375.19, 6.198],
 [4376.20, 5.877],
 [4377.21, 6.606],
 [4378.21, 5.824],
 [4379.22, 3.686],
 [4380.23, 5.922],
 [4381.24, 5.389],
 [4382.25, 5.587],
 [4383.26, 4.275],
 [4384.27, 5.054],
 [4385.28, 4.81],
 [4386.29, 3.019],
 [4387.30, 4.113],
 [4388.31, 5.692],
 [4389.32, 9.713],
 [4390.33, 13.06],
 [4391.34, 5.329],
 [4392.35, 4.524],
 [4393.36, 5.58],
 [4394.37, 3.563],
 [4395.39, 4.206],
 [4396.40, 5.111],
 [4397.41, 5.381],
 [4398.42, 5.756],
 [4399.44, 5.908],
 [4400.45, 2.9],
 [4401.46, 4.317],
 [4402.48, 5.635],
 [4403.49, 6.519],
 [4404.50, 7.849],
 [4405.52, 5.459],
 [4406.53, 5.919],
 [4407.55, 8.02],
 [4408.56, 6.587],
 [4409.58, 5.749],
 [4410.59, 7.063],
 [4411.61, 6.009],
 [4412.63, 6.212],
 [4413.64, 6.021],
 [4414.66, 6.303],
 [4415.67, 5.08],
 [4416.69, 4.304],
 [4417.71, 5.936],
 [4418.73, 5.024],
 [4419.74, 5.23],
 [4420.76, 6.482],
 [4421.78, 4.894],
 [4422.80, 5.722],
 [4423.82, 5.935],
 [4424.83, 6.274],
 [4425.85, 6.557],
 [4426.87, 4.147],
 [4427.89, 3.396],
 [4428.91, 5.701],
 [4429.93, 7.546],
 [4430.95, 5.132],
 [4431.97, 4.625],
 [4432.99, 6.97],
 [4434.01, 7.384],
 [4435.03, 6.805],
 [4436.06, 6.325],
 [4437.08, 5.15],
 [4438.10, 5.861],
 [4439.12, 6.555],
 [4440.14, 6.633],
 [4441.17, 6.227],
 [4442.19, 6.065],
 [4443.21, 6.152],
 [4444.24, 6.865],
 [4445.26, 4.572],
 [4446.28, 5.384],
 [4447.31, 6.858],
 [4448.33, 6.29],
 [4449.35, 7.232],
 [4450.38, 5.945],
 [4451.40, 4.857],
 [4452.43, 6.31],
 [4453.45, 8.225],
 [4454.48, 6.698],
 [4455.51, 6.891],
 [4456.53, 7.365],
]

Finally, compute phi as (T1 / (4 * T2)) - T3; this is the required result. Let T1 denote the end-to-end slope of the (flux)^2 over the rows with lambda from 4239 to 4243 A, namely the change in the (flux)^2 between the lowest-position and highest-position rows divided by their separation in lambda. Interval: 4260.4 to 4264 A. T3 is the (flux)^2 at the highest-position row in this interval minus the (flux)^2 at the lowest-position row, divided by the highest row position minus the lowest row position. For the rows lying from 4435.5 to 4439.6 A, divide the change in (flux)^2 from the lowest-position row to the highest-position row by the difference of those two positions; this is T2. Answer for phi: -2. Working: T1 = -3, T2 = 1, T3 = 1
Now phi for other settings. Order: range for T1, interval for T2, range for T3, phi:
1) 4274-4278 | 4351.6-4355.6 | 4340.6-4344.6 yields 3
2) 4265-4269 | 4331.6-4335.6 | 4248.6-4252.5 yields 13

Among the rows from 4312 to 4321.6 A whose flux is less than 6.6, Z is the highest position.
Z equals 4320.13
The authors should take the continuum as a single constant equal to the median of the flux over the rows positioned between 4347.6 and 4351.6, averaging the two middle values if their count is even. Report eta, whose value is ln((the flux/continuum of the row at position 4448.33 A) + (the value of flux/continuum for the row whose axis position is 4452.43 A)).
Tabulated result 0.62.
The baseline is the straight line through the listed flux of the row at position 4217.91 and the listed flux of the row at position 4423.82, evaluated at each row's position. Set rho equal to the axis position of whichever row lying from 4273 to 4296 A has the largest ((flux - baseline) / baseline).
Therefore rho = 4290.39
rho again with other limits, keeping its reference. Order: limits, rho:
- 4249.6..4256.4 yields 4254.98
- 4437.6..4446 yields 4444.24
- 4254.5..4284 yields 4273.63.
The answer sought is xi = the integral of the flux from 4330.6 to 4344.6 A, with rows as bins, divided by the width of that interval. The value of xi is 6.4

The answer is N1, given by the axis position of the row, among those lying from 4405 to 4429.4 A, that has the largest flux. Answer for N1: 4407.55 A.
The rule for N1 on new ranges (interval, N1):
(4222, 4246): 4233.48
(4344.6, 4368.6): 4348.08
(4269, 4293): 4290.39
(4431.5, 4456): 4453.45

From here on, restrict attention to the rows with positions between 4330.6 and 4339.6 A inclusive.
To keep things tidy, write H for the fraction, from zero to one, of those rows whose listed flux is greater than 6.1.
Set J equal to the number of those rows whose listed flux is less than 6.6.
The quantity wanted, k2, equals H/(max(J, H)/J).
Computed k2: 0.78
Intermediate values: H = 0.78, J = 4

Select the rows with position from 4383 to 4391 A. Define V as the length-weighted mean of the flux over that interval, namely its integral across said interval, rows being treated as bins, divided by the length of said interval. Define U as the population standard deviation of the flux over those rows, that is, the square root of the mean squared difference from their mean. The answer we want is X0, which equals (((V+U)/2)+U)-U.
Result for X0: 4.72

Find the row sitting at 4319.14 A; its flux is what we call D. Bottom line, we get 6.347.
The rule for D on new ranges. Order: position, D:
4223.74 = 7.076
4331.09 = 6.118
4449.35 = 7.232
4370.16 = 8.371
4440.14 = 6.633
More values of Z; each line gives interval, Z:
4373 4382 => 4381.24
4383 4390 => 4388.31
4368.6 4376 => 4375.19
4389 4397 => 4396.40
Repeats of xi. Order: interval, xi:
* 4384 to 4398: 5.7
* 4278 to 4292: 6.3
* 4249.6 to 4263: 5.2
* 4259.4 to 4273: 6.3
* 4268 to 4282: 5.9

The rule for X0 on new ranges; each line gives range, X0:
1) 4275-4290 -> 3.45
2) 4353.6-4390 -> 3.50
